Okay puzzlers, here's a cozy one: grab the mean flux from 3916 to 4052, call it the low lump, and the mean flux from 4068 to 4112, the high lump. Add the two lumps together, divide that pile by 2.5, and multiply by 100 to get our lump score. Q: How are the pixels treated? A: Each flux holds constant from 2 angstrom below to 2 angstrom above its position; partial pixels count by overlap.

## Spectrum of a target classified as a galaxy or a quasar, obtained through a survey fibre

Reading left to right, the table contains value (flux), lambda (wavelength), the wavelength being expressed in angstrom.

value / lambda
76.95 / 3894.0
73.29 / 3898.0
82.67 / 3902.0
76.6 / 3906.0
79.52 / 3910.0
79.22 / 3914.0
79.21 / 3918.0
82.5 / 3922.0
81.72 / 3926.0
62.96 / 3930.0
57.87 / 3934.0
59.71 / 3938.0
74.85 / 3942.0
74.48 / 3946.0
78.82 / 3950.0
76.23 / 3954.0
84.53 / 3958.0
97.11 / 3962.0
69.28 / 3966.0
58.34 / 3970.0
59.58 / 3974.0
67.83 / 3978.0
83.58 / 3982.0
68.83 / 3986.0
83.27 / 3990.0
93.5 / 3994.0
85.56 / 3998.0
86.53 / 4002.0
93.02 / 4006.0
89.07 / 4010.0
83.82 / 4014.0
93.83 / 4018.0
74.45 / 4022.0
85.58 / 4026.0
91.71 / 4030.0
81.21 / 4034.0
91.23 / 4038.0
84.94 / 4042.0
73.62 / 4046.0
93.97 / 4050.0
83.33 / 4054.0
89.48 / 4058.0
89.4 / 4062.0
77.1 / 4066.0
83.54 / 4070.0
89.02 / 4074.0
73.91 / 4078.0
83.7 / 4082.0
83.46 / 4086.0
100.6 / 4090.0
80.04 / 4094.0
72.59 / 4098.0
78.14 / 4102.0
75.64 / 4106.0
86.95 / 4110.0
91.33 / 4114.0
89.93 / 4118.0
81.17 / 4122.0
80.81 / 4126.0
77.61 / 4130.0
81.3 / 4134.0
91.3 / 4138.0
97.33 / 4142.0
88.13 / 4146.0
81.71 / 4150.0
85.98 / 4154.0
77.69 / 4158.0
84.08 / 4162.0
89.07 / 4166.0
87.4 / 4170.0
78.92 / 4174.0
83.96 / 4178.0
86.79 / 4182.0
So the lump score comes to 6480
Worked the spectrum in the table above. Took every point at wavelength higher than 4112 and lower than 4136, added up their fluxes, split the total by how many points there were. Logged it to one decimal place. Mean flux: 83.7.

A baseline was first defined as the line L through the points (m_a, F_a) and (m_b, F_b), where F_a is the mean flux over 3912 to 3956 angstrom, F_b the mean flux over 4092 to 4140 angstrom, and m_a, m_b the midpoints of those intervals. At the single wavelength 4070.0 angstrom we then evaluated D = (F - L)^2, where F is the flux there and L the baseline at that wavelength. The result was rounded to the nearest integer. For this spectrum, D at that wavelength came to 12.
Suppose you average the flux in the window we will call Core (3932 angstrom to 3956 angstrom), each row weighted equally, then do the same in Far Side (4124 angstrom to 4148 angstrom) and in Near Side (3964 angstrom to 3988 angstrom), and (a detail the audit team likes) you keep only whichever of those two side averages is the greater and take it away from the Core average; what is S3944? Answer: -16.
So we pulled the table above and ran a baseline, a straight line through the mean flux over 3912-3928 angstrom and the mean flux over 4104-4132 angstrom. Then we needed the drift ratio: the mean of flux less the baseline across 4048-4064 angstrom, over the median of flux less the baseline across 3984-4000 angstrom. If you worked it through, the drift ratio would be 2.4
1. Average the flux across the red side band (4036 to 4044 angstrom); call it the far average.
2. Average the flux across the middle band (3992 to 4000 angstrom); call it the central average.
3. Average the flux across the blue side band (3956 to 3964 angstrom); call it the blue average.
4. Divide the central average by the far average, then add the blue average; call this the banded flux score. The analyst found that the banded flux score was 91.8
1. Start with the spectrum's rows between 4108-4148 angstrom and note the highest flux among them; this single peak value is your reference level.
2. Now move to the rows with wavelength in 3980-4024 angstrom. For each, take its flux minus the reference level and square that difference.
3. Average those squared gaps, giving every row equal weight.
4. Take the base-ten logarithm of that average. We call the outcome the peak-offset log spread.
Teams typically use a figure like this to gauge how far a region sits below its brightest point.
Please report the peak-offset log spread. 2.32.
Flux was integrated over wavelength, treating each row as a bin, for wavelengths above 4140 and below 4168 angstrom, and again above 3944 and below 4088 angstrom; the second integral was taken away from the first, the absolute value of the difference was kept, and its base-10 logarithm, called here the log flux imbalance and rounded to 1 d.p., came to 4.0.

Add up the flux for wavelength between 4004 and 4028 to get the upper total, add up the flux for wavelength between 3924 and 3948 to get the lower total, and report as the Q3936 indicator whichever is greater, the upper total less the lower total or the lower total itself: 412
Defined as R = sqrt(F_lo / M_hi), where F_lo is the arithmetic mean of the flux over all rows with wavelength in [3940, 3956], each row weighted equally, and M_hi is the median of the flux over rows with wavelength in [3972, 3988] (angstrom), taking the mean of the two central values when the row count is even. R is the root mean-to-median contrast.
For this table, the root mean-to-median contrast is 1.06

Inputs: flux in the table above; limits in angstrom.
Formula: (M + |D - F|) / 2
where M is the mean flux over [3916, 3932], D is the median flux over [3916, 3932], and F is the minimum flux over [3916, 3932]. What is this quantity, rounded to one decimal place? 47.1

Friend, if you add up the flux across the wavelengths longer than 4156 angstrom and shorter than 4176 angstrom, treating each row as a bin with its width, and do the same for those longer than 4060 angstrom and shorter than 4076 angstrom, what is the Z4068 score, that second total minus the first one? -312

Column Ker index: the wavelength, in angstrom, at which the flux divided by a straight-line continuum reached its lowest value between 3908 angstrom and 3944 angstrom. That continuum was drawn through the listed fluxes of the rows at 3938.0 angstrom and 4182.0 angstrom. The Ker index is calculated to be 3934.0 angstrom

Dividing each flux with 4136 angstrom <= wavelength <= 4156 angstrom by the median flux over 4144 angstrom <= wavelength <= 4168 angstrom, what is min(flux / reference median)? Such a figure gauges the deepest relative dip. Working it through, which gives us 0.961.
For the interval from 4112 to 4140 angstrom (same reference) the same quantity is 0.913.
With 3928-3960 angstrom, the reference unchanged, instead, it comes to 0.681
